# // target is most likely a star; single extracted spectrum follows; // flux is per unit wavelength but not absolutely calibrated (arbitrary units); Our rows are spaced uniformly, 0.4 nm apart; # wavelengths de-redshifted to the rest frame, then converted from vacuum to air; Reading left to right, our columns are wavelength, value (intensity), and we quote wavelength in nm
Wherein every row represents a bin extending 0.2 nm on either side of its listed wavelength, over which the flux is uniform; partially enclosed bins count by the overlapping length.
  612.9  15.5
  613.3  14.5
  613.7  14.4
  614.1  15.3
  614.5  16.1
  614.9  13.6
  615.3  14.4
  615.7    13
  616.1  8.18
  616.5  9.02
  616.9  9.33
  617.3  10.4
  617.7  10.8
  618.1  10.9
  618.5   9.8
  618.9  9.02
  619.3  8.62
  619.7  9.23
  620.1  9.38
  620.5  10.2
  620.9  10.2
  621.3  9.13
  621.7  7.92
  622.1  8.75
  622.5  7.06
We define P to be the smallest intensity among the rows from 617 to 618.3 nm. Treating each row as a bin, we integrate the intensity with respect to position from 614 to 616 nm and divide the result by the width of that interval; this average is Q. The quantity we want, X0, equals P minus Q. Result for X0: -4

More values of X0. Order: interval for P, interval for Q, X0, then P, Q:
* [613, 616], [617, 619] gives 3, 13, 10.2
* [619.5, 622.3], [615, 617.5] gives -3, 7.92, 10.8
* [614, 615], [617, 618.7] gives 3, 13.6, 10.4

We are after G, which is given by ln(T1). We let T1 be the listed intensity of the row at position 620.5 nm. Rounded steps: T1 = 10.2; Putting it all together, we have 2.3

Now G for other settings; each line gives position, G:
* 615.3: 2.7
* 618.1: 2.4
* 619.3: 2.2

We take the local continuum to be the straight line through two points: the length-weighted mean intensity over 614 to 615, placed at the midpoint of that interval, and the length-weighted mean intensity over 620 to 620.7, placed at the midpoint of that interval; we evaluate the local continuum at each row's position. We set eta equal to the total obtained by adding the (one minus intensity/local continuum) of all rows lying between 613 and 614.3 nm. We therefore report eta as 0.2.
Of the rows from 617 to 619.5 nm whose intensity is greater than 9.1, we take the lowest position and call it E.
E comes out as 617.3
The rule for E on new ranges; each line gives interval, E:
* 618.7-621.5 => 619.7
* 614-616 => 614.1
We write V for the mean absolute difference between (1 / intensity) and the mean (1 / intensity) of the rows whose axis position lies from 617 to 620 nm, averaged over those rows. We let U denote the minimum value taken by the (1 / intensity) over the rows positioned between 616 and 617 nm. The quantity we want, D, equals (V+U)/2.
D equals 0.058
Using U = 0.107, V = 0.0079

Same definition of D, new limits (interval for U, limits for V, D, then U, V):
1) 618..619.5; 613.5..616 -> 0.048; 0.092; 0.0038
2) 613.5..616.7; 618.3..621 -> 0.034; 0.062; 0.0054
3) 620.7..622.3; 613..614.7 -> 0.050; 0.098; 0.0027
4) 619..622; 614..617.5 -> 0.059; 0.098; 0.0196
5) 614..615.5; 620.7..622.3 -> 0.035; 0.062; 0.0082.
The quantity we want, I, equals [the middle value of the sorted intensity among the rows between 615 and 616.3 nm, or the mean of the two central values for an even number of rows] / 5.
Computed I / 2.60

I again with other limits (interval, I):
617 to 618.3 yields 2.16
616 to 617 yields 1.80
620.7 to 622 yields 1.83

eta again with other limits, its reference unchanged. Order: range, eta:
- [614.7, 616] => 0.2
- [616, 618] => 1.3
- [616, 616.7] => 0.7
